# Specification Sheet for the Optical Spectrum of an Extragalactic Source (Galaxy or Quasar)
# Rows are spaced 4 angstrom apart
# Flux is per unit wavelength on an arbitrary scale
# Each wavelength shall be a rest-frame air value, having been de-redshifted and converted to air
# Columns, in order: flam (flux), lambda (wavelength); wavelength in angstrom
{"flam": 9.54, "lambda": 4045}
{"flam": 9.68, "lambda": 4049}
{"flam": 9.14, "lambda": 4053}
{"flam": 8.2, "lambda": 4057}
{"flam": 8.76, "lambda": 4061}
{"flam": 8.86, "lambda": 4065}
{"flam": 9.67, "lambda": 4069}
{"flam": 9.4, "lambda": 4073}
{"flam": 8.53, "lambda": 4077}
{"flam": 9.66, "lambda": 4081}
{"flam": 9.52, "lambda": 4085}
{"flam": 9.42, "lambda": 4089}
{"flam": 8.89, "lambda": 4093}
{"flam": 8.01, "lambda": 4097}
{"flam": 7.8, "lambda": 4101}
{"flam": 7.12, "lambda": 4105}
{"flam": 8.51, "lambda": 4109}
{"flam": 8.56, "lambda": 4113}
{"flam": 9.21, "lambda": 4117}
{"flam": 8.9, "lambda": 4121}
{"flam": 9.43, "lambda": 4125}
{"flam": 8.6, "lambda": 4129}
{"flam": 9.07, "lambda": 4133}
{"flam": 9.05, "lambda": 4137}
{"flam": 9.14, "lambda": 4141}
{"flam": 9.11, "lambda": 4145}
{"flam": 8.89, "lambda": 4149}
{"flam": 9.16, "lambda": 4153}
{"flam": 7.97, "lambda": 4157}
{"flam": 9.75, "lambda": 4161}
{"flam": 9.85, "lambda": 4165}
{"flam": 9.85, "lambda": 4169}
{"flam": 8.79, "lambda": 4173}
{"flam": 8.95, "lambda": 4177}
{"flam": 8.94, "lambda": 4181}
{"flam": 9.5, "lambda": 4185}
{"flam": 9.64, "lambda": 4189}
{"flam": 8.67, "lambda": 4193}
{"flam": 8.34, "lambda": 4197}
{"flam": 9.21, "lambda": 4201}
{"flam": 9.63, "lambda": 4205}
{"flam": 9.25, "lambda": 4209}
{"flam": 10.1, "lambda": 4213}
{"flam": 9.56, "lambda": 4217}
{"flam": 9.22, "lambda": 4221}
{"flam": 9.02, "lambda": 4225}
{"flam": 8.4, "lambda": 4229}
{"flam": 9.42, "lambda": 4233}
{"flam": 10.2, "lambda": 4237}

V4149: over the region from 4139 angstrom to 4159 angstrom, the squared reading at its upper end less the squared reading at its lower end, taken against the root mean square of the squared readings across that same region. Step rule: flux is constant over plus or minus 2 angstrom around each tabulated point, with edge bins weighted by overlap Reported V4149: -0.25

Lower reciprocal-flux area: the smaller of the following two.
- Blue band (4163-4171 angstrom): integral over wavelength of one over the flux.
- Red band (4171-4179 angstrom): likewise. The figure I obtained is 0.81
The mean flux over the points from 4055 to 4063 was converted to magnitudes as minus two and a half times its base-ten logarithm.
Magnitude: -2.32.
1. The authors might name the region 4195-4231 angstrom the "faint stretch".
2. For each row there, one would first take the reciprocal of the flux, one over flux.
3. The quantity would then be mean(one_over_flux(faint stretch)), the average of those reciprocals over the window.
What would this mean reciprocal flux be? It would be 0.109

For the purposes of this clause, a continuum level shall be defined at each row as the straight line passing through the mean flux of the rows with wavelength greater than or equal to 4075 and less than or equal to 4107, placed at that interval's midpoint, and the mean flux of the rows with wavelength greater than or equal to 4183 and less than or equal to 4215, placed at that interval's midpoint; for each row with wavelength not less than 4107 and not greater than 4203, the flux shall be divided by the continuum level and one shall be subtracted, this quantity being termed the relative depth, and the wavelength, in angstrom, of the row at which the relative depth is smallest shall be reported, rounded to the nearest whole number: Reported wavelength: 4157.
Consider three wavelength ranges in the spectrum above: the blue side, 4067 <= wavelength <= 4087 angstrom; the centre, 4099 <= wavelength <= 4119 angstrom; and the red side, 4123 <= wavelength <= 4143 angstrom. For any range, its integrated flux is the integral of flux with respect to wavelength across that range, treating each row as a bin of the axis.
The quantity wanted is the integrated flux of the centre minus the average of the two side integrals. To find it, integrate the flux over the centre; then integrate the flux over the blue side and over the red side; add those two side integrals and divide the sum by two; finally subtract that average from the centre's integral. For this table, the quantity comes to -19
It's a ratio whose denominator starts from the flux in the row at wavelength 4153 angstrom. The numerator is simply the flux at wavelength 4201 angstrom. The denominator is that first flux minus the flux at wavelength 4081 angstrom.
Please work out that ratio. -18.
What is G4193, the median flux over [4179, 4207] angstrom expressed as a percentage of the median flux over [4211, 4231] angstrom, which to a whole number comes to 100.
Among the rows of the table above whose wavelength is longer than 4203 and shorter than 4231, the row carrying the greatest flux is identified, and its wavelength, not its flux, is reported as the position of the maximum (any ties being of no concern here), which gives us 4213 angstrom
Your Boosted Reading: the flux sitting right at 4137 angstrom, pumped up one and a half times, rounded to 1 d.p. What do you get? 13.6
